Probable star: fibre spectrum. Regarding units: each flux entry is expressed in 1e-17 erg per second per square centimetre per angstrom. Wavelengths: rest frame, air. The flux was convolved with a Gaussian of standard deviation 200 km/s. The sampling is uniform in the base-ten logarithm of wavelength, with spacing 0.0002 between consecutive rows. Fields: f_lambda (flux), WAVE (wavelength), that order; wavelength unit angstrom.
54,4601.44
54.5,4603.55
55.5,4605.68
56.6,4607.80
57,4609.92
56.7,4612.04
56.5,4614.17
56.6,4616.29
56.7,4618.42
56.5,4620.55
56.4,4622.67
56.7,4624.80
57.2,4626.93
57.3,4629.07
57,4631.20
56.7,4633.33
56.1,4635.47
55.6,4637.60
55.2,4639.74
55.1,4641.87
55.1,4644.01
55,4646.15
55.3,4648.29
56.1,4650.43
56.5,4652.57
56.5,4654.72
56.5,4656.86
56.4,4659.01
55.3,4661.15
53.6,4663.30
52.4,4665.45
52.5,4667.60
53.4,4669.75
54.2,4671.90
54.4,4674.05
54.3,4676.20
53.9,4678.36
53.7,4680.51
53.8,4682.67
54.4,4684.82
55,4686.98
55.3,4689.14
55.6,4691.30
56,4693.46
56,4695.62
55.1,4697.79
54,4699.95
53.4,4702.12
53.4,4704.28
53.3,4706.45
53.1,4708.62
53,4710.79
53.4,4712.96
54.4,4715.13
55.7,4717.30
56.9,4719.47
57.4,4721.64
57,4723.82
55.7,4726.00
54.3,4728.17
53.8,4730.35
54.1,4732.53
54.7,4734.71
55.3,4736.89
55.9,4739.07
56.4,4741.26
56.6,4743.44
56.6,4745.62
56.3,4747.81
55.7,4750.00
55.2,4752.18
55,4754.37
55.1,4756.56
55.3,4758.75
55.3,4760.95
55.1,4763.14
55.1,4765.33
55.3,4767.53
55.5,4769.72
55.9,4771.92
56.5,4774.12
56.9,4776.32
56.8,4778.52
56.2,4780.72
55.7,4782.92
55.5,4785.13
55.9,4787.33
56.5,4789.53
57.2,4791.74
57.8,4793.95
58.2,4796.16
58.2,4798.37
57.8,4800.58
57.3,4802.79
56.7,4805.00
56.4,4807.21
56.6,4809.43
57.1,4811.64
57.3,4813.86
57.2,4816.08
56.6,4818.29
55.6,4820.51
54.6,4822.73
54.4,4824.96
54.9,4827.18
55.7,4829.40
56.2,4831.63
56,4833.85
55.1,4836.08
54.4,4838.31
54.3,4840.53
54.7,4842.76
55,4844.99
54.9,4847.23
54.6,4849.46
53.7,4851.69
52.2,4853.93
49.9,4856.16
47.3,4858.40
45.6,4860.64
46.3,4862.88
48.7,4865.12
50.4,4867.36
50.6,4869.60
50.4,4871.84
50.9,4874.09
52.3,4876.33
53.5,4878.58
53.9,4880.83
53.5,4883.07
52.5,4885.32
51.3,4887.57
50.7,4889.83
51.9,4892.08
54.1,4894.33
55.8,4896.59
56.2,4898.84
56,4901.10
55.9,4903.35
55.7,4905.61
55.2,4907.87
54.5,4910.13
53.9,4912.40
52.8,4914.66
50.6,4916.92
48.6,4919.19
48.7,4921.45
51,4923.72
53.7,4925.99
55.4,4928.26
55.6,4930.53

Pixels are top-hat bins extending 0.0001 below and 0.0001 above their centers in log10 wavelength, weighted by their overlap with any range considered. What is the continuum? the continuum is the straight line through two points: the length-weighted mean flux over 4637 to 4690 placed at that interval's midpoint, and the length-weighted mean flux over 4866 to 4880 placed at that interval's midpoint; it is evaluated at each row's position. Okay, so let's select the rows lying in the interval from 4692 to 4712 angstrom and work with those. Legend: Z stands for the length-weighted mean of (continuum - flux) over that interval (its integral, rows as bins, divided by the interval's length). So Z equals 0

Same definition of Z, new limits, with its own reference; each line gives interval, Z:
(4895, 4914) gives -4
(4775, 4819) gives -4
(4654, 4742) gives 0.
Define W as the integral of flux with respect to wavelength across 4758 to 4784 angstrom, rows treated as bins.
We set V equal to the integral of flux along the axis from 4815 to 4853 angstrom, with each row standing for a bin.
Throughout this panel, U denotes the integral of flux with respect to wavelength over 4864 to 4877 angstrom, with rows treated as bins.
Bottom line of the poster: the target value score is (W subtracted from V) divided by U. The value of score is 1.0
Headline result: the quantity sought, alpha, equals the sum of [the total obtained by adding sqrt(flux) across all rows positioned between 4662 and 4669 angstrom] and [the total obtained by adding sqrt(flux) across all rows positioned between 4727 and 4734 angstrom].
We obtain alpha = 43.9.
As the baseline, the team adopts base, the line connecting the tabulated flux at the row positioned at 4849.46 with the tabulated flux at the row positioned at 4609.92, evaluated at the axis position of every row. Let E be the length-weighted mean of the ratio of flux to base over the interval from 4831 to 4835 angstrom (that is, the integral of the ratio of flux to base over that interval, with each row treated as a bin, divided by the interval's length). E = 1.025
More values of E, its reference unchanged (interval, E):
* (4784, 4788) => 1.007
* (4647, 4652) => 0.986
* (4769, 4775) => 1.010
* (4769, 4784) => 1.016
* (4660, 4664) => 0.967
